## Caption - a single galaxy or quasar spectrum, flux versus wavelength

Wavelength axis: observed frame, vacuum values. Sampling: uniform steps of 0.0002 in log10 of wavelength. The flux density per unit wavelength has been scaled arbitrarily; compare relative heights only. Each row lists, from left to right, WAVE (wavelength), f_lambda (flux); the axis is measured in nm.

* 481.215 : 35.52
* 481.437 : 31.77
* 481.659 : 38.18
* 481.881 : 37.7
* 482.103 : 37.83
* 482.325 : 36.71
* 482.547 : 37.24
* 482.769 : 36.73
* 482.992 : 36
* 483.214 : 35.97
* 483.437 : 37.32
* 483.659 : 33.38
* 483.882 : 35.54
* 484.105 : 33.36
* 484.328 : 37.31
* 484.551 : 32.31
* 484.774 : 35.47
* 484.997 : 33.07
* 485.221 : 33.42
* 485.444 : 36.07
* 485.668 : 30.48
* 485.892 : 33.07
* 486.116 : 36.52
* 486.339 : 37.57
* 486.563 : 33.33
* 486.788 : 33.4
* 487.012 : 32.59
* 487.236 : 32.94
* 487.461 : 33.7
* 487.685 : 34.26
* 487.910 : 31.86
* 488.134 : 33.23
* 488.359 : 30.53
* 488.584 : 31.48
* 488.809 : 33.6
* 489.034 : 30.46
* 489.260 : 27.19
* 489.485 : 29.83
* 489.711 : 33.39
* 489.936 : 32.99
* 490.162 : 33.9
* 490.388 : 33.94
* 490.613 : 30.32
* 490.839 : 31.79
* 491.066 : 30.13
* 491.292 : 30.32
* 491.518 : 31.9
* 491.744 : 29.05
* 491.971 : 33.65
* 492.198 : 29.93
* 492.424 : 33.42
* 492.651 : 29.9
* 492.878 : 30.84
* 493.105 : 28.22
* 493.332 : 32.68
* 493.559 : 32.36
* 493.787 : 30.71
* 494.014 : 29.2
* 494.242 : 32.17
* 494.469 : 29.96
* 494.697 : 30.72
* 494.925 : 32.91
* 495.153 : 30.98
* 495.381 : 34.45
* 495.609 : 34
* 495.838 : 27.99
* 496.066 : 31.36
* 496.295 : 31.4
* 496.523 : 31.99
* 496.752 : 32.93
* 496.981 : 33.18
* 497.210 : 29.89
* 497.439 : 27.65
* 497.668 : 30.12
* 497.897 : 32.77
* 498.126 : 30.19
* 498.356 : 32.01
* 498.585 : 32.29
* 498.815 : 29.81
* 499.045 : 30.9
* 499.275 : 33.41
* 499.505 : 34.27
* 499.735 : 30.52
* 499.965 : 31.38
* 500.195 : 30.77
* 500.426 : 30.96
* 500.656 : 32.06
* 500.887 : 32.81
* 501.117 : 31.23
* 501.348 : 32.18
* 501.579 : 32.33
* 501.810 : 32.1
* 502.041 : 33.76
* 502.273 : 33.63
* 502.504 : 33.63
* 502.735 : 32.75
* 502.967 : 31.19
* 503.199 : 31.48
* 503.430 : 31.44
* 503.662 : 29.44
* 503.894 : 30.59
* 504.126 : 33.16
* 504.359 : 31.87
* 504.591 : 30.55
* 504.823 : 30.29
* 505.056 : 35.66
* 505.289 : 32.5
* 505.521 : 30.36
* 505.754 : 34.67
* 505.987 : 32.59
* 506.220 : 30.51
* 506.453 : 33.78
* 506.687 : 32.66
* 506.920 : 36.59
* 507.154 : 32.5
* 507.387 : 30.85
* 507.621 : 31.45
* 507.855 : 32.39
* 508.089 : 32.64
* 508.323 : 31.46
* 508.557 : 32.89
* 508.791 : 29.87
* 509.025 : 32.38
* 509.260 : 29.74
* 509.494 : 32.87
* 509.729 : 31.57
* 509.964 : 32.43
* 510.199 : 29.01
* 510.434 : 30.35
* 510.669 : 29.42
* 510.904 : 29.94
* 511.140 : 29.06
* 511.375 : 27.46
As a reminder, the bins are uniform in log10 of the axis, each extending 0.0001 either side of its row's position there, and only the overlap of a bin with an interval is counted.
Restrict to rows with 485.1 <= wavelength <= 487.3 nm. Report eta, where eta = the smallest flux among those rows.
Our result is 30.48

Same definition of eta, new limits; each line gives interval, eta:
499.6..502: 30.52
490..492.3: 29.05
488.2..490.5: 27.19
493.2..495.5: 29.2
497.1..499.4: 27.65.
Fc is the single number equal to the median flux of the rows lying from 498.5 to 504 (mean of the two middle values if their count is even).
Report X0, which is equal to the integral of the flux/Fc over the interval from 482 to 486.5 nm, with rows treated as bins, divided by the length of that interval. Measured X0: 1.11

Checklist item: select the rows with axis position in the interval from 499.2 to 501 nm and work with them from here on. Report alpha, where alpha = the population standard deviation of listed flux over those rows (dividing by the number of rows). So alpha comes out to 1.3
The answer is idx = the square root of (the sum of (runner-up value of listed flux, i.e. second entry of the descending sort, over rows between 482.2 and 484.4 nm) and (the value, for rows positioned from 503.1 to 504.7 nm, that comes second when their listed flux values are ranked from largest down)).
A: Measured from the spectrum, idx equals 8.32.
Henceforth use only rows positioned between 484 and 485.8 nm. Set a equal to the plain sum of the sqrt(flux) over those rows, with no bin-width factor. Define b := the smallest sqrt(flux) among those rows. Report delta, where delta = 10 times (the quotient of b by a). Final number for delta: 1.19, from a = 46.6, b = 5.52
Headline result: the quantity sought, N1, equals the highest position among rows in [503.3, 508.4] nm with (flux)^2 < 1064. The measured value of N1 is 508.323 nm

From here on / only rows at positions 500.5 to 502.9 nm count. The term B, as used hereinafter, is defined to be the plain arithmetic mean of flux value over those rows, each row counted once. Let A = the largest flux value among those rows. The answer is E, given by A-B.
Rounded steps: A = 33.76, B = 32.6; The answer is 1.1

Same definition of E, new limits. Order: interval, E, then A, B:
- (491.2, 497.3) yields 3.1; 34.45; 31.3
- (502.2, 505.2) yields 3.7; 35.66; 32.0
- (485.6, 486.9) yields 3.5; 37.57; 34.1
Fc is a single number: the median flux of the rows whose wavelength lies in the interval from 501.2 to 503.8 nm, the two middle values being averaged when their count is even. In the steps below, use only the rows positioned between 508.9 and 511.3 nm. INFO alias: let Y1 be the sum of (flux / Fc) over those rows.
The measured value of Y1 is 9.5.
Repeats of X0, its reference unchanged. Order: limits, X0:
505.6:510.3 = 1.01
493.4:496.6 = 0.99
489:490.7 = 0.99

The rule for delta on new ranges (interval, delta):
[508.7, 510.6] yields 1.21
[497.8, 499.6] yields 1.21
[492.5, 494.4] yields 1.20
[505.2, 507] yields 1.20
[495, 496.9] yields 1.17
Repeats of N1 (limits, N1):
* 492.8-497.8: 497.668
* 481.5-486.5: 485.668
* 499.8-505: 504.823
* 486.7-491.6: 491.518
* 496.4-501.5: 501.348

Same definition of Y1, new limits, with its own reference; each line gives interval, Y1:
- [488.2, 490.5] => 9.9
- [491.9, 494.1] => 9.7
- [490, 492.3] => 9.8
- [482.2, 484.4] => 11.2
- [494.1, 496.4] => 9.8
